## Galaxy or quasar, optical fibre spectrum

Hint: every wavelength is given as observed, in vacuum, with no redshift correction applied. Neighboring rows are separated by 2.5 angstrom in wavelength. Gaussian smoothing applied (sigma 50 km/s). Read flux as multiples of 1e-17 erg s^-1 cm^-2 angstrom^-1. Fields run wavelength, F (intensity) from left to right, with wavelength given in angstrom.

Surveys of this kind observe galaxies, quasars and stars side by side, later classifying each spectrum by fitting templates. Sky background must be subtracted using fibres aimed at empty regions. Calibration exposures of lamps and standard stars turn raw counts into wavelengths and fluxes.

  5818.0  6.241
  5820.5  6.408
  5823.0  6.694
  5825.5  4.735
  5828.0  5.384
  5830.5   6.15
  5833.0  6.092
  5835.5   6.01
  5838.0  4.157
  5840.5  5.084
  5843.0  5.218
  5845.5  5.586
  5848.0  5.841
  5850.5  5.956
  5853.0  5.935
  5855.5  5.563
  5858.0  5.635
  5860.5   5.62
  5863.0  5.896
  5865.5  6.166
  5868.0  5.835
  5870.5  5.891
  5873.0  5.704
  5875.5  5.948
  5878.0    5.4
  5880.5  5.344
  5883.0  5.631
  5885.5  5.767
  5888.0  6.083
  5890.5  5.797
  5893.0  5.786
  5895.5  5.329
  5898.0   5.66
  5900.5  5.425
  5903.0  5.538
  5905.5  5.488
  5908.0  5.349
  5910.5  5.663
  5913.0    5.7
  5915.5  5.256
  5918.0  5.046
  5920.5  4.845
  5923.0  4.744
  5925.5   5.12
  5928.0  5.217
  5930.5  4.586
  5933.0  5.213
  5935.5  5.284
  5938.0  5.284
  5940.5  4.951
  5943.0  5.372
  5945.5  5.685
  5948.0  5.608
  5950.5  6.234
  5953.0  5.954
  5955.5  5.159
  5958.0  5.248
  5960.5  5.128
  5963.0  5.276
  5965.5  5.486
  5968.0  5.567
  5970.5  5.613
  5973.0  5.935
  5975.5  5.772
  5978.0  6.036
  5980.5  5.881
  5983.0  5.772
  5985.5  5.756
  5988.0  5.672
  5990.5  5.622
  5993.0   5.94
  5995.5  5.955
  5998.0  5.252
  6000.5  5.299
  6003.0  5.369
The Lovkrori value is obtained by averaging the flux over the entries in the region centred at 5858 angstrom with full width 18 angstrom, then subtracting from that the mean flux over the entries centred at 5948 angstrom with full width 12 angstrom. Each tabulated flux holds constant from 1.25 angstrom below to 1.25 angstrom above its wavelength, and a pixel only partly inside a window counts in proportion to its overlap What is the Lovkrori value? 0.05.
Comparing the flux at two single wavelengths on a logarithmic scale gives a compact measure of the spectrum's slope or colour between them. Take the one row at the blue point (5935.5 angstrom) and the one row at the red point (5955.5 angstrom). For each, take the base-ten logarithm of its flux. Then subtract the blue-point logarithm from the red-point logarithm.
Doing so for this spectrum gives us -0.010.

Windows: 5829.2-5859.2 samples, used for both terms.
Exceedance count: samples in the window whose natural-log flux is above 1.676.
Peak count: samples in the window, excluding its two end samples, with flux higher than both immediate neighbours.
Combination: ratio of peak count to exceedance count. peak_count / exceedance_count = 0.11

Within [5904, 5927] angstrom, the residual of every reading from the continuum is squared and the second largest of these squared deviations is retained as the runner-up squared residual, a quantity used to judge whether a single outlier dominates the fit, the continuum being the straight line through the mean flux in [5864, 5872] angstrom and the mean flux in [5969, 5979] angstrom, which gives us 1.1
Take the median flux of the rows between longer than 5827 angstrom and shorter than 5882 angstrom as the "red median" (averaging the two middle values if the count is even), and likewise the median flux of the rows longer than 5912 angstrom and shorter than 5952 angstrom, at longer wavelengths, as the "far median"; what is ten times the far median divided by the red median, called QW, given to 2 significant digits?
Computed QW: 9.1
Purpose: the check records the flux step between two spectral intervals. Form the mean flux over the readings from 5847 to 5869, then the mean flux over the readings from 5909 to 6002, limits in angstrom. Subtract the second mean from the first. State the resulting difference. 0.36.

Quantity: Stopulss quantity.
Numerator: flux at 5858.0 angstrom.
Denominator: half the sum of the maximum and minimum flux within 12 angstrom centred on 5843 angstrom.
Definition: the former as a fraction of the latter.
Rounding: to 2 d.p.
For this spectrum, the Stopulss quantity 1.13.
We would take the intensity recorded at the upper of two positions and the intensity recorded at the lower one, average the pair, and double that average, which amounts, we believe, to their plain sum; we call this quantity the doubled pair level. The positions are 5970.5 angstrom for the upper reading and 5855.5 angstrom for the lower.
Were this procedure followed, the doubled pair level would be 11.2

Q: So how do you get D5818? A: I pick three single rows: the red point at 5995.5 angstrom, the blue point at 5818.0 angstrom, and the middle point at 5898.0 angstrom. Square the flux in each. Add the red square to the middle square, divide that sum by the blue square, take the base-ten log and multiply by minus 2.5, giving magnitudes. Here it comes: -0.60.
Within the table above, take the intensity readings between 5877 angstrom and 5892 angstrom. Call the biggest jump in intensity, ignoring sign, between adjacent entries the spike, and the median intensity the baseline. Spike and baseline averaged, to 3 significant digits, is 3.01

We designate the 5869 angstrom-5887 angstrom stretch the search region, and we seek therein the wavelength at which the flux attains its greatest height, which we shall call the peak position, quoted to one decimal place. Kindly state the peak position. 5875.5 angstrom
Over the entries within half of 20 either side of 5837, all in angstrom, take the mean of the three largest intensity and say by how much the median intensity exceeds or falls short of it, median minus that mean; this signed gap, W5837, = -0.60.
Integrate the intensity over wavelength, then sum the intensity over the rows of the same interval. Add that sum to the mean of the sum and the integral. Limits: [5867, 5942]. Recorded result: 448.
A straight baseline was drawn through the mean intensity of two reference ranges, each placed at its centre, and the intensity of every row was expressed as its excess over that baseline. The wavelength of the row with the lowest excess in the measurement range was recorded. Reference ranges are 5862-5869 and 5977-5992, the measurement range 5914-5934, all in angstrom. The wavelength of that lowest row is 5930.5 angstrom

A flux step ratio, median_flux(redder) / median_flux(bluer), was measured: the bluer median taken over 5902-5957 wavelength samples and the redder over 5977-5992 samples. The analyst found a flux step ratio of 1.091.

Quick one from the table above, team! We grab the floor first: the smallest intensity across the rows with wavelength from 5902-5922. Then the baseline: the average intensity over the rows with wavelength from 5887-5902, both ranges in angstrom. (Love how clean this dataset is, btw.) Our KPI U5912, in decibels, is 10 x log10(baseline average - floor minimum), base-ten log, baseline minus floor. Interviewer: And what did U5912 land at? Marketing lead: -1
